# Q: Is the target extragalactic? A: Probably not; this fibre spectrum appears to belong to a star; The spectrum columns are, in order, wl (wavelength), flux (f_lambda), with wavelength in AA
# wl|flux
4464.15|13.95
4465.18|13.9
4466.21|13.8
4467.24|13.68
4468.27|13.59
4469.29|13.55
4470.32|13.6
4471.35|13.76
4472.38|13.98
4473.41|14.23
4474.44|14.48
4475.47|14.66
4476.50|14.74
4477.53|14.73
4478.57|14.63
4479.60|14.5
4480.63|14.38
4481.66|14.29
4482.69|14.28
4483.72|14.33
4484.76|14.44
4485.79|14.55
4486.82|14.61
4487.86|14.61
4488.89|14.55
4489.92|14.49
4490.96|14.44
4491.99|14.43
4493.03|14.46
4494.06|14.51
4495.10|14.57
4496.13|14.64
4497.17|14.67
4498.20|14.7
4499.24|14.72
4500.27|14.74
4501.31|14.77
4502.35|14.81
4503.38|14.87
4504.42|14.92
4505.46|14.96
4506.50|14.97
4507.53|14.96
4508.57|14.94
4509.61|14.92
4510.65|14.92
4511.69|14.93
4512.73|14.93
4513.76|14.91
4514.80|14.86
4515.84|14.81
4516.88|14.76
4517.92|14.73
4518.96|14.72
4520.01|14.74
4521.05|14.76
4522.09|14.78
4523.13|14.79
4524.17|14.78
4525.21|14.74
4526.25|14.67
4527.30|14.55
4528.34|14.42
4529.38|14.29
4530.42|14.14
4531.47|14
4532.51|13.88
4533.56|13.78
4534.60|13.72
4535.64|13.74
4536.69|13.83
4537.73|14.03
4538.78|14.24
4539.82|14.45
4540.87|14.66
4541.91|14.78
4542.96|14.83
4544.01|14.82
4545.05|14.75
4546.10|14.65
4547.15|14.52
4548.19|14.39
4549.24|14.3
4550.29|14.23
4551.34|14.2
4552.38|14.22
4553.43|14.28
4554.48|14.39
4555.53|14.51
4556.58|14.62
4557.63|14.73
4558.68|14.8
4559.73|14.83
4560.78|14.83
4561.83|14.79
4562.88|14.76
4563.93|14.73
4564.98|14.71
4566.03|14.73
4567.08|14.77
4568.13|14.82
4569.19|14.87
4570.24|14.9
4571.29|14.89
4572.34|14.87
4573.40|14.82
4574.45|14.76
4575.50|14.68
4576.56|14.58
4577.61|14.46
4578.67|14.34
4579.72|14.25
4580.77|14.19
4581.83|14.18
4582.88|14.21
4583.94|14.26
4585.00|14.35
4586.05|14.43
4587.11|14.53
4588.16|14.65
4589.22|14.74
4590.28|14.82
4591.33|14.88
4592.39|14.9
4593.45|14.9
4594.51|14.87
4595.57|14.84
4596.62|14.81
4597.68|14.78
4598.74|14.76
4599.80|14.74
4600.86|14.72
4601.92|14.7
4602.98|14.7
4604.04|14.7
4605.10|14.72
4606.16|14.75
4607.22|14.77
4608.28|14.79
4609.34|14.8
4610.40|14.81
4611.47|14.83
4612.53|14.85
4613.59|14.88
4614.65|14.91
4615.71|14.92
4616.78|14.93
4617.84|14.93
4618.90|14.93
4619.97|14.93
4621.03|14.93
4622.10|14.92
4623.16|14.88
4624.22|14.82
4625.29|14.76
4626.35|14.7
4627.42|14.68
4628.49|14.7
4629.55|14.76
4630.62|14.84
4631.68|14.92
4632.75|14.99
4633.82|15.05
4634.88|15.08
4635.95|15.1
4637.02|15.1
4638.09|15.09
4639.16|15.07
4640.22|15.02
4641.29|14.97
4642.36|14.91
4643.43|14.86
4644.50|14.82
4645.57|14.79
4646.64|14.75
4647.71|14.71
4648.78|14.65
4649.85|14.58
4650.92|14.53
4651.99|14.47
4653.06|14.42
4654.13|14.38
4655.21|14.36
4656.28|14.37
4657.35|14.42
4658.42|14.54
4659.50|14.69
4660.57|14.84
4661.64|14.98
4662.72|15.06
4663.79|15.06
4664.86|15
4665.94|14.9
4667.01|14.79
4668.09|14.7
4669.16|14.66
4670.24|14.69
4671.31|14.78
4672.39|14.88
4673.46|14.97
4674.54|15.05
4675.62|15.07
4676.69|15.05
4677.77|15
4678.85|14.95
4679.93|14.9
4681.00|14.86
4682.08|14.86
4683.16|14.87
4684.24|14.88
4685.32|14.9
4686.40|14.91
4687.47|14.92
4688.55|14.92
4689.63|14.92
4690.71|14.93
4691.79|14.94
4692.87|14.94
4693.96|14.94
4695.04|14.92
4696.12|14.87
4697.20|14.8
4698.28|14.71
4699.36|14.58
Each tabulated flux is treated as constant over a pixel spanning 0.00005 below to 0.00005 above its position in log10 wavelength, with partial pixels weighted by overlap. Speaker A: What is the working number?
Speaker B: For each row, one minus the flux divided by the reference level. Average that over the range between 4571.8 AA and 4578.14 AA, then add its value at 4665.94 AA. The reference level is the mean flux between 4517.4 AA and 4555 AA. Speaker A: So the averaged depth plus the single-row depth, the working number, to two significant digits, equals -0.054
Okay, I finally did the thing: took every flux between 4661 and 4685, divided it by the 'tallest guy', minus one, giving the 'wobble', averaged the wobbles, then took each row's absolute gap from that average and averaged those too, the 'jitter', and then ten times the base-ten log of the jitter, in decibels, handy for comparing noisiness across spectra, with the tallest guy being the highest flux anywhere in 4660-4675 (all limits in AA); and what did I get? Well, -21.7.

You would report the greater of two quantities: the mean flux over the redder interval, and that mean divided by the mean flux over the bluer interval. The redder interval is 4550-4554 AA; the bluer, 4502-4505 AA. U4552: 14.2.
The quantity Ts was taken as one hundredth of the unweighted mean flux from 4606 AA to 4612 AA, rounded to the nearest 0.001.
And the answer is 0.148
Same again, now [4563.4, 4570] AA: 0.148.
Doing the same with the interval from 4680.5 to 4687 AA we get 0.149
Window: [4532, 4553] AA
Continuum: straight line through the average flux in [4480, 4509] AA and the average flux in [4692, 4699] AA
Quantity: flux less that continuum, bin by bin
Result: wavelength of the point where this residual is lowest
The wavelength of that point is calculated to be 4534.60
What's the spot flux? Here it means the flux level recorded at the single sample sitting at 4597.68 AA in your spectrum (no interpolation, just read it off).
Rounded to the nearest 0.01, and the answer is 14.78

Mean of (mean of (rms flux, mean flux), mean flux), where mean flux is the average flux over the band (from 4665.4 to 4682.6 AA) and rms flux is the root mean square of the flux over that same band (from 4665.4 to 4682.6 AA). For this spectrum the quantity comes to 14.9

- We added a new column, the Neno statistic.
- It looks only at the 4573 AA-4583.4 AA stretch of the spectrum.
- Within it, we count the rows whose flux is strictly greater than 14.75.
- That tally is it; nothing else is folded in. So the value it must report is 2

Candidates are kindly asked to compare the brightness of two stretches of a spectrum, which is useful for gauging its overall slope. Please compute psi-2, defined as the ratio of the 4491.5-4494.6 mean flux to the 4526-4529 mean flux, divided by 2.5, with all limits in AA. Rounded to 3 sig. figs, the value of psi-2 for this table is 0.398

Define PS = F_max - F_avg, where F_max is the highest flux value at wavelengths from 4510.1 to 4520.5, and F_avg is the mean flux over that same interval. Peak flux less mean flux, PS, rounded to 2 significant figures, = 0.10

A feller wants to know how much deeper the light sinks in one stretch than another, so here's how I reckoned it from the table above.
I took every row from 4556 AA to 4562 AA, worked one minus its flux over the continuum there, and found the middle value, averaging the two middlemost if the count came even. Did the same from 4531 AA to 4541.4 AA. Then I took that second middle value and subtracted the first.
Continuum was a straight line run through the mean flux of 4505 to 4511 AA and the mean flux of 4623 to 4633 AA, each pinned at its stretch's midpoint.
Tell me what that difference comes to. 0.060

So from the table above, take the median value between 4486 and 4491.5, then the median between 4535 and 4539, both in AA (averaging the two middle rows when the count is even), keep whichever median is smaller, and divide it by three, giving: 4.64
